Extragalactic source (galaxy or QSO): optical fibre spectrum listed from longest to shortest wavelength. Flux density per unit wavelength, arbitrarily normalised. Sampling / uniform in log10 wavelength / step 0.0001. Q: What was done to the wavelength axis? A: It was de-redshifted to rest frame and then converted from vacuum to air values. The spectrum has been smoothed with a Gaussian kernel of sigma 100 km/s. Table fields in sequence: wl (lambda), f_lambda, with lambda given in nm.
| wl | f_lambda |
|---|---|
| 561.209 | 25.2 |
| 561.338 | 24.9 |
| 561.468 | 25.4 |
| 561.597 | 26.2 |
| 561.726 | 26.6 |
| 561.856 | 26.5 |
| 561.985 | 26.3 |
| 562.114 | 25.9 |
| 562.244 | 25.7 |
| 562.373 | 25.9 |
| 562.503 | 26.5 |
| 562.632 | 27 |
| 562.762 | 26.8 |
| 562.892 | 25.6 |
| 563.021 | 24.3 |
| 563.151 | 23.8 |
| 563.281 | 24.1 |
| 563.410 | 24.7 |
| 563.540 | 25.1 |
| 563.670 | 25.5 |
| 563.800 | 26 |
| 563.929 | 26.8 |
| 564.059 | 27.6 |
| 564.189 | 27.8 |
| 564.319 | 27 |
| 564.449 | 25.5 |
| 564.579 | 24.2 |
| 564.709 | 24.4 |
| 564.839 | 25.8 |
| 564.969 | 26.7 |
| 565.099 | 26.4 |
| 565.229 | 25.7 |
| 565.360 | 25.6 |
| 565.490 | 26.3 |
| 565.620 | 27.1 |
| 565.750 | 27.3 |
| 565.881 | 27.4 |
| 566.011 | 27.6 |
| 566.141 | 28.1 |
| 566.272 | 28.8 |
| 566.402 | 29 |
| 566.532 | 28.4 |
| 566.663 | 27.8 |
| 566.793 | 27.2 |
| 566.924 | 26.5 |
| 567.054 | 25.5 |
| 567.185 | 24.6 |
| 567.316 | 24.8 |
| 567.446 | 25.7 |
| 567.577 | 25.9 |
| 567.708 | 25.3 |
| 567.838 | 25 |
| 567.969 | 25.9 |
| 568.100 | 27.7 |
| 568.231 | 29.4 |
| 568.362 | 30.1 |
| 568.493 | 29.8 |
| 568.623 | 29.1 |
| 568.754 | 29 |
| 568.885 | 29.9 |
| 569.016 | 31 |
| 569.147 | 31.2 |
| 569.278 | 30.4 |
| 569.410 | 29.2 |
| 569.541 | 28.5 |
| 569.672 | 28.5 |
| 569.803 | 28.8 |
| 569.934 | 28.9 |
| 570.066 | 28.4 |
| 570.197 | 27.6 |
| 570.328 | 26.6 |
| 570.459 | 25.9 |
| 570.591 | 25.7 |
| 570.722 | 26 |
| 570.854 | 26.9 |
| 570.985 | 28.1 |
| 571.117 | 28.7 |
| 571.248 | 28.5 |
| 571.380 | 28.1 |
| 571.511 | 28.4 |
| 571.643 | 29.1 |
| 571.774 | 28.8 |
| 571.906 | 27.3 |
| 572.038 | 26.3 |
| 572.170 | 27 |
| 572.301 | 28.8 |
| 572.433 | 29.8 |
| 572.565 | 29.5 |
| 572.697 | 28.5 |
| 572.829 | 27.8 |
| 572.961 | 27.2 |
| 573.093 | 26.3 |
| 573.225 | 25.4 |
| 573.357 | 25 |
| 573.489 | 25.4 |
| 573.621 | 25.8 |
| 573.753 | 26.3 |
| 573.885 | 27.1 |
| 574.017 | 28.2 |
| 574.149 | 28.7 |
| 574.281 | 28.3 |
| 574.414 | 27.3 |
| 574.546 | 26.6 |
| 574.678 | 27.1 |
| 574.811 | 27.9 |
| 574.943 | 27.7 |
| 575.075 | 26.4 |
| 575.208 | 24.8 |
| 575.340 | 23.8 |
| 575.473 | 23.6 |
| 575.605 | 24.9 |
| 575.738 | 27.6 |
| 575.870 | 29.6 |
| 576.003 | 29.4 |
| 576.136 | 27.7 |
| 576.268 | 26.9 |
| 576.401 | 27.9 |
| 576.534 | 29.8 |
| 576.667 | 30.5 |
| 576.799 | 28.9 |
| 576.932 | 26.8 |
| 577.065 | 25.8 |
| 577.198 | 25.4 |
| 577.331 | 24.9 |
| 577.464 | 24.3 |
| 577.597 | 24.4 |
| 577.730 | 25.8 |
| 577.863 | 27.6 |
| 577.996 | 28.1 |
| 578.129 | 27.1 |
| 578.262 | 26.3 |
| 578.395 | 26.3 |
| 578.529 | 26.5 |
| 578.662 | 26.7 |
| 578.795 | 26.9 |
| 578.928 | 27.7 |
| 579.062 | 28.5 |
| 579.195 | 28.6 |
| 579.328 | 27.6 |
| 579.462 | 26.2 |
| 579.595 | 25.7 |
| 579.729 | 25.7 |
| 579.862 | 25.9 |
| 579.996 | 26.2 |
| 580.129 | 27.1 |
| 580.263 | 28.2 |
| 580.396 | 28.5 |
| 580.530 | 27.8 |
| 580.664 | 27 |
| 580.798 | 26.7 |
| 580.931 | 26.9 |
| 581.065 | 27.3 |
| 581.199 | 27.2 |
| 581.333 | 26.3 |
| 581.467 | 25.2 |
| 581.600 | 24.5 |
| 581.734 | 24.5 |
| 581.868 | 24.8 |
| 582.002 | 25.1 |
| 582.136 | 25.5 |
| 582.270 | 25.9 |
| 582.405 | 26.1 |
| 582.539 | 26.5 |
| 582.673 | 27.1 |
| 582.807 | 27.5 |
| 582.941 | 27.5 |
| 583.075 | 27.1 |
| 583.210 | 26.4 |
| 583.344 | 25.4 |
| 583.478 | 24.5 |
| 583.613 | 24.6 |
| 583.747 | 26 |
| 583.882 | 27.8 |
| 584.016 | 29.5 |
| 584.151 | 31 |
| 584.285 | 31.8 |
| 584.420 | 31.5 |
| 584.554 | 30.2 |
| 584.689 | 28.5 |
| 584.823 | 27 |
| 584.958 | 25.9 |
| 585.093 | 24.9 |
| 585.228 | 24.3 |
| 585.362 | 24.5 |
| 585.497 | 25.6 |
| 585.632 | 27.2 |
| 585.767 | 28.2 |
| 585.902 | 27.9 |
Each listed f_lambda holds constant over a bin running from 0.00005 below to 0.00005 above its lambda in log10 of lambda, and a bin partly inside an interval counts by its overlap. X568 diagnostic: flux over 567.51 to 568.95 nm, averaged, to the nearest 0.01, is 27.92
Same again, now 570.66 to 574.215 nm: 27.52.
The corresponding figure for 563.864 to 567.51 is 26.63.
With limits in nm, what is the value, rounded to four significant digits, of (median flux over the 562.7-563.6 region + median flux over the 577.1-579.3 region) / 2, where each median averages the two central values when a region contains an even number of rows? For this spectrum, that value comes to 25.65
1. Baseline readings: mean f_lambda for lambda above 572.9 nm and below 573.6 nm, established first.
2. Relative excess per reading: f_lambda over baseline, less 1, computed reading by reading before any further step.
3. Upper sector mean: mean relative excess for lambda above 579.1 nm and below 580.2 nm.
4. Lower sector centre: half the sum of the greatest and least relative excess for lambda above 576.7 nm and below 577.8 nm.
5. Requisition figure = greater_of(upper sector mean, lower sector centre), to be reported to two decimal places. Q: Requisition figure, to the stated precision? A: 0.03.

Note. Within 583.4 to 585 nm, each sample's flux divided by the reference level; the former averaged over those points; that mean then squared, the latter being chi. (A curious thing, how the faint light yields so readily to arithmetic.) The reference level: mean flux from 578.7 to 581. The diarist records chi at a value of 1.08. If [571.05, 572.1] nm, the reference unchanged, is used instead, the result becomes 1.08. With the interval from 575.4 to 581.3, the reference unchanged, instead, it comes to 0.99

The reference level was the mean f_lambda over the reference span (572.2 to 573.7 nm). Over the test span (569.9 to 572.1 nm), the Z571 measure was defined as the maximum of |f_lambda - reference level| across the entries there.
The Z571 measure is 1.9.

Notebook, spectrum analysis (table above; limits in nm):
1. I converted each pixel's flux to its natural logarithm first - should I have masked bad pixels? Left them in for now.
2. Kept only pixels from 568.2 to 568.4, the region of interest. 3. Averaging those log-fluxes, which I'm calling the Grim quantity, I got 3.39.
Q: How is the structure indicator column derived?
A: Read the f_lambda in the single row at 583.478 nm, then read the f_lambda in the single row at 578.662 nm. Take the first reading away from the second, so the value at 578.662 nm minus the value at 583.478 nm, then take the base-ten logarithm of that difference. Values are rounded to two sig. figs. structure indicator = 0.34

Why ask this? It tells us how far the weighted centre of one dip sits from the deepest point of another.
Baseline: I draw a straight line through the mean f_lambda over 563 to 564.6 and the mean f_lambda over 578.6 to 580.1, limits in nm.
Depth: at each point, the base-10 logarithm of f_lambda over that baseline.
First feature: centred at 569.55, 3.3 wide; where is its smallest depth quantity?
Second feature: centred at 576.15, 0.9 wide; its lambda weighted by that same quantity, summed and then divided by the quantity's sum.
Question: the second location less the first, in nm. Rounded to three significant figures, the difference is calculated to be 5.55 nm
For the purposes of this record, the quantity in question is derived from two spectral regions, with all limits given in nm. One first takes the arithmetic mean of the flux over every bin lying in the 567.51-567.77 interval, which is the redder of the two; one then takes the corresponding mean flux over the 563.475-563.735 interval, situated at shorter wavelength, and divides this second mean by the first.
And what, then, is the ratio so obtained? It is 0.99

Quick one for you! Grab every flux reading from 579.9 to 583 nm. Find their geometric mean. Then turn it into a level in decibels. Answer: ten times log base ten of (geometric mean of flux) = 14.2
